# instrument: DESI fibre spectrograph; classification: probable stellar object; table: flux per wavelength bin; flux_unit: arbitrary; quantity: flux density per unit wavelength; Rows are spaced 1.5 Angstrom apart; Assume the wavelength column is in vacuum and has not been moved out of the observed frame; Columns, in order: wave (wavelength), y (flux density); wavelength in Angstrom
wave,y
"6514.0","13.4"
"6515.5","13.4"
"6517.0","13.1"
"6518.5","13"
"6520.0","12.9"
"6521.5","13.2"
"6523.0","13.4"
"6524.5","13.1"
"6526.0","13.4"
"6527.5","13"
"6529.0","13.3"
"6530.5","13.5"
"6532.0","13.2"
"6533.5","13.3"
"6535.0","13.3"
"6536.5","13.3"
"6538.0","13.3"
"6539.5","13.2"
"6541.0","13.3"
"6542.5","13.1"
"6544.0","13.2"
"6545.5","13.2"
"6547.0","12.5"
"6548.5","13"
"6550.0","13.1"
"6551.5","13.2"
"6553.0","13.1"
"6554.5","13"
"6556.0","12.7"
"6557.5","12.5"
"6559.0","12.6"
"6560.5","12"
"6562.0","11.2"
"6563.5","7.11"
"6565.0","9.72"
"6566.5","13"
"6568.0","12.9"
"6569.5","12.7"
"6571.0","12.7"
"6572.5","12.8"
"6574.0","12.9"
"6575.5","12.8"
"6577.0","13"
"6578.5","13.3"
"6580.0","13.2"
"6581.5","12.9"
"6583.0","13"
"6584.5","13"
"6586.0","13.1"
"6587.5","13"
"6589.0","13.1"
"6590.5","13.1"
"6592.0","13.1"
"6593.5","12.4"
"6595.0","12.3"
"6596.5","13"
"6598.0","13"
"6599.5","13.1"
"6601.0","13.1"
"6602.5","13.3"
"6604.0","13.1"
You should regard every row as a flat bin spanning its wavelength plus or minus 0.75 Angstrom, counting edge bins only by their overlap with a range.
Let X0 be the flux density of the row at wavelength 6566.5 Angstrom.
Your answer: 13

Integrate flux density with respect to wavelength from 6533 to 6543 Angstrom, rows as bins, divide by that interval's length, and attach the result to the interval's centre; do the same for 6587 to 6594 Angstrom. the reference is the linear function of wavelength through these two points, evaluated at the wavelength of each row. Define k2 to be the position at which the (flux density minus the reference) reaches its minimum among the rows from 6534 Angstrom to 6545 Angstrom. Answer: 6542.5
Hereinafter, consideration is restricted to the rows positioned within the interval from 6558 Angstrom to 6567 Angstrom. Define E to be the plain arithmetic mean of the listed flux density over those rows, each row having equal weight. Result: 10.9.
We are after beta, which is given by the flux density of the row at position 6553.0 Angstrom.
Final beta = 13.1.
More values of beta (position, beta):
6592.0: 13.1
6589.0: 13.1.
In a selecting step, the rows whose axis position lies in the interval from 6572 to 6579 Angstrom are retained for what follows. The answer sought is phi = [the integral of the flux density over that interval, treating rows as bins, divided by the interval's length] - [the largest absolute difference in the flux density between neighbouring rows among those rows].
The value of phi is 12.65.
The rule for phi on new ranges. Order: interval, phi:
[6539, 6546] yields 13.00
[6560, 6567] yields 6.38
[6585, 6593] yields 12.96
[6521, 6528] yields 12.83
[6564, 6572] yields 8.78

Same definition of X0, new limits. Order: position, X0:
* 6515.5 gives 13.4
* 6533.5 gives 13.3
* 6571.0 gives 12.7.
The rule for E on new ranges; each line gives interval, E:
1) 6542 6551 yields 13.0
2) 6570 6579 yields 12.9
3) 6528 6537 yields 13.3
